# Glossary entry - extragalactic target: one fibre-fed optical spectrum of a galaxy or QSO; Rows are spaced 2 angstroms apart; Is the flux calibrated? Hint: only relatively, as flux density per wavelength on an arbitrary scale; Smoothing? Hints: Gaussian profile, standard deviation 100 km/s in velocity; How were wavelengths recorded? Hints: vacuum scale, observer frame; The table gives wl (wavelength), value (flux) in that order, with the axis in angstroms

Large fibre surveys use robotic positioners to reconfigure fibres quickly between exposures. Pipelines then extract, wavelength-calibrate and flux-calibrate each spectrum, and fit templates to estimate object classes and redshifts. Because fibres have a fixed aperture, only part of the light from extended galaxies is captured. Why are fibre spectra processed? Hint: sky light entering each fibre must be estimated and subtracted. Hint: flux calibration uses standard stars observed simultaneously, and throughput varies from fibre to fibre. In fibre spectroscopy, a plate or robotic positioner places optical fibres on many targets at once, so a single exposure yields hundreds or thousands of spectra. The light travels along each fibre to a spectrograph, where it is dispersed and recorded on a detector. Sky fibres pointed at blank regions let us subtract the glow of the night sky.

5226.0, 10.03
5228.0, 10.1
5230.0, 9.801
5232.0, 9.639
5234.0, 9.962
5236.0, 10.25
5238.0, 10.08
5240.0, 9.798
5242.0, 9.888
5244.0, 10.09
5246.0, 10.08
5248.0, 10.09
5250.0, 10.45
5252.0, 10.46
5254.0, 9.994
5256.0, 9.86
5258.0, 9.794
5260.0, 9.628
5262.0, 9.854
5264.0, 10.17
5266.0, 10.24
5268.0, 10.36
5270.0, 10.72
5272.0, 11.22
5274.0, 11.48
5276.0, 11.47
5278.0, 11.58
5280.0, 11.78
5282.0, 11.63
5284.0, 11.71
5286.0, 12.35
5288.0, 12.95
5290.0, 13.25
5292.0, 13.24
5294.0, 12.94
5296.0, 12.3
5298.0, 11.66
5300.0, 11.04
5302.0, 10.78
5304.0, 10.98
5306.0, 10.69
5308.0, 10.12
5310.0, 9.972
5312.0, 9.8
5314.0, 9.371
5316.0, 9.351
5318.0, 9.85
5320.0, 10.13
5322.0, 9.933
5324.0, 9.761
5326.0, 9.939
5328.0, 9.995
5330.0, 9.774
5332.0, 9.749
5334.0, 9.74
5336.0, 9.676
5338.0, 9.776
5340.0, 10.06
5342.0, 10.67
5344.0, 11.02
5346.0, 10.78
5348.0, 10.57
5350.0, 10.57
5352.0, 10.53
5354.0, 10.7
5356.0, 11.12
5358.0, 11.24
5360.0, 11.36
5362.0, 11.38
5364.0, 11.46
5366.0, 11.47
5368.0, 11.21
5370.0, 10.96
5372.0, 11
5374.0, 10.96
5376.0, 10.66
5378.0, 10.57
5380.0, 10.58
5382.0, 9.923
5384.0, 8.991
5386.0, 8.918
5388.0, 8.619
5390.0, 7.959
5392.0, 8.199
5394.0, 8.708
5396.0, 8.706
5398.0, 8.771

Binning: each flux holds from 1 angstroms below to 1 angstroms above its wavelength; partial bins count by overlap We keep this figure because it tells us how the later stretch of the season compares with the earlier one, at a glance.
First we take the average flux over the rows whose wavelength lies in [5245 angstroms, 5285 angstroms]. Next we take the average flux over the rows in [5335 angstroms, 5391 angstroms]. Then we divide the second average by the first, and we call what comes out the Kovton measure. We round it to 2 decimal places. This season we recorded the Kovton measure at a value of 0.98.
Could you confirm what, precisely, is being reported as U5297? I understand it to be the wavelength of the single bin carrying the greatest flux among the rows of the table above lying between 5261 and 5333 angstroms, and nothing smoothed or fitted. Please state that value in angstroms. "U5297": 5290.0 angstroms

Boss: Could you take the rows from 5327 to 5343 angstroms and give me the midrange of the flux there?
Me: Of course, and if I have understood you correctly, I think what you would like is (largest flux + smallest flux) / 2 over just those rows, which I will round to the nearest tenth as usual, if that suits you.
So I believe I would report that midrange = 10.2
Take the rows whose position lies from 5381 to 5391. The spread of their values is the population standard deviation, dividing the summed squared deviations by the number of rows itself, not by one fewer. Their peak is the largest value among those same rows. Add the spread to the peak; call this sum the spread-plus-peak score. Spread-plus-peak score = 10.6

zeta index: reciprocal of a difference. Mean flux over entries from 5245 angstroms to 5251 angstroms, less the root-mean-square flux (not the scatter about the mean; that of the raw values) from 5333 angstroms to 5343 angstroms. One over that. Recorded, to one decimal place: 4.6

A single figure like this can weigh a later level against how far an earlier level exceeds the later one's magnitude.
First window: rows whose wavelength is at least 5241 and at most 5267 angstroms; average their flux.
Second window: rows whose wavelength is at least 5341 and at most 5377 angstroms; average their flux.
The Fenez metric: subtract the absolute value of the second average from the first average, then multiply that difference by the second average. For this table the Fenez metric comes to -10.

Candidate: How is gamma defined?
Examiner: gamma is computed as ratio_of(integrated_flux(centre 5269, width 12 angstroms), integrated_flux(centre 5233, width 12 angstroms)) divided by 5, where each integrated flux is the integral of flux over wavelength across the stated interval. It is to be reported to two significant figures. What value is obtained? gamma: 0.21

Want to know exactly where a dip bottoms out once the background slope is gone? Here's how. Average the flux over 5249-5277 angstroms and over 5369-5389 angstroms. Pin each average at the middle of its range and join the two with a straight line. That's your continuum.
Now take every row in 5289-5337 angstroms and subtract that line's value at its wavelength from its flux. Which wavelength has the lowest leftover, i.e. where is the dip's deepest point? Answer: 5316.0 angstroms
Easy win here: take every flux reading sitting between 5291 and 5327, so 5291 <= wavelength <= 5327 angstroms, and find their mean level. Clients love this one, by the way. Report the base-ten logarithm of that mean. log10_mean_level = 1.03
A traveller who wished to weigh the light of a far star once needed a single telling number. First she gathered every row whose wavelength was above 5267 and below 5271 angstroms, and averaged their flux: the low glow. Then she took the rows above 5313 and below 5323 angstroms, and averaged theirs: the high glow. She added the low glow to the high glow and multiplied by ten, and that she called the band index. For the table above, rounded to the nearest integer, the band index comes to 203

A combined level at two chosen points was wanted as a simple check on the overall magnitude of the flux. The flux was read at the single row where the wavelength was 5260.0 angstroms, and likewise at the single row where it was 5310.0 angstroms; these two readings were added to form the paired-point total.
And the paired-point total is 19.6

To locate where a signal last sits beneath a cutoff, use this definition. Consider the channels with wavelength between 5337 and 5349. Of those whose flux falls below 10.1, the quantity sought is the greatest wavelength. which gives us 5340.0 angstroms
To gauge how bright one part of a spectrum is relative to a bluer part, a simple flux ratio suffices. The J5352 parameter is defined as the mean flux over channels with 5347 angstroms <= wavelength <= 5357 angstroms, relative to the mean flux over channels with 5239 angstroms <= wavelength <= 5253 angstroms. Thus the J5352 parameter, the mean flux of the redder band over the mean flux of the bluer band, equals 1.06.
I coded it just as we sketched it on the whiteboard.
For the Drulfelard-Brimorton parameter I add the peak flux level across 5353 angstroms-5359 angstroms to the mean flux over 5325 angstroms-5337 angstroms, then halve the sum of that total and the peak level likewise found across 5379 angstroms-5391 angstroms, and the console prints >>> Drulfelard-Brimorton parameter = 15.82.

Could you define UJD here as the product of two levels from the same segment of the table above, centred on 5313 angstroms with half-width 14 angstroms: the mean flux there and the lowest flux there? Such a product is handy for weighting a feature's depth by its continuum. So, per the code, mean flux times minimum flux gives 95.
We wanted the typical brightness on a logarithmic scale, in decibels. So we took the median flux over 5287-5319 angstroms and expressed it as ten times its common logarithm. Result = 10.4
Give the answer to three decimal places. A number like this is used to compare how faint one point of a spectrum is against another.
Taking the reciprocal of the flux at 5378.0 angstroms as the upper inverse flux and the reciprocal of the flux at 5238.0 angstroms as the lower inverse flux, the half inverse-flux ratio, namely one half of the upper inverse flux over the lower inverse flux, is 0.477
